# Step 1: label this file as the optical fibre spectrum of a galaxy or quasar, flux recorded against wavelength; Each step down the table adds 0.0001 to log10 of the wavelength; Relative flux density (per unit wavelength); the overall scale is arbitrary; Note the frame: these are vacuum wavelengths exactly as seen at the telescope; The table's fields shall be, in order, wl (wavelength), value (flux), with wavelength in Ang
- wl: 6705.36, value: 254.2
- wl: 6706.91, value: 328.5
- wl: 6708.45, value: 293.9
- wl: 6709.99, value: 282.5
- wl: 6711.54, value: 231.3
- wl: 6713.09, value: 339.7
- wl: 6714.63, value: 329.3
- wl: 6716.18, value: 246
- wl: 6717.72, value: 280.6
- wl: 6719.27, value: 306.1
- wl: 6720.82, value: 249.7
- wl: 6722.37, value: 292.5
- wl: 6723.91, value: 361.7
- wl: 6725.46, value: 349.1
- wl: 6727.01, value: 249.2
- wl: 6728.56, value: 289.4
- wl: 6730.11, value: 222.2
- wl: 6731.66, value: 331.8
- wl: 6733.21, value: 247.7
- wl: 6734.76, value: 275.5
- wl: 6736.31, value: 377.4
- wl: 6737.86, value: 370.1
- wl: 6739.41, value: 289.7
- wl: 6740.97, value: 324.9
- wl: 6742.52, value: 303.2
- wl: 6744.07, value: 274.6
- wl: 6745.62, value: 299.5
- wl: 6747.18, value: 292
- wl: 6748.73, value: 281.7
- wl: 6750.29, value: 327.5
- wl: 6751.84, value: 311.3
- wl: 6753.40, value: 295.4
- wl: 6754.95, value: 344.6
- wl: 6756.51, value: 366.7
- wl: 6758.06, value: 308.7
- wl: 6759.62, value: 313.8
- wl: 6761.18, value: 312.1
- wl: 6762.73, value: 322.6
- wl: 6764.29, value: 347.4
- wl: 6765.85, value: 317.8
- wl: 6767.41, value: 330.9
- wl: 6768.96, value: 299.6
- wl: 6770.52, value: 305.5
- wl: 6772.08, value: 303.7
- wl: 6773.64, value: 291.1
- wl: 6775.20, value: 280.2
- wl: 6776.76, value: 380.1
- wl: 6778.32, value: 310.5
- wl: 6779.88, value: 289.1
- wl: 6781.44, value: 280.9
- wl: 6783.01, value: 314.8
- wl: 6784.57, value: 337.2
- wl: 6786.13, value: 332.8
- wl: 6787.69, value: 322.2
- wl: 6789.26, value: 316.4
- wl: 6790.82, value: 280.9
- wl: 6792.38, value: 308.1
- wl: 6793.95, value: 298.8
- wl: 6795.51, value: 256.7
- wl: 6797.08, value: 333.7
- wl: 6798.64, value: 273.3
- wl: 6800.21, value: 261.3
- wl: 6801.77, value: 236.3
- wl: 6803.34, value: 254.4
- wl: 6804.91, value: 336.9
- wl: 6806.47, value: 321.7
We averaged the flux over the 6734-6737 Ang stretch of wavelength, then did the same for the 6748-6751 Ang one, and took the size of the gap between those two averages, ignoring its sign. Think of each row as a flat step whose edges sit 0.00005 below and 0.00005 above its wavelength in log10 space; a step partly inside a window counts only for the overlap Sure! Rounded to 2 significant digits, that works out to 22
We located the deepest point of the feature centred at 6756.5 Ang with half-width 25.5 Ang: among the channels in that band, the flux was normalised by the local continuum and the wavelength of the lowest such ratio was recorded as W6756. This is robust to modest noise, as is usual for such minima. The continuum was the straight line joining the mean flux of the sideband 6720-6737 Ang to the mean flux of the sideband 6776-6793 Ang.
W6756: 6733.21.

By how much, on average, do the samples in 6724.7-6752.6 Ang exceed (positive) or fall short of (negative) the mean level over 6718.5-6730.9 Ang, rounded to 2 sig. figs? 11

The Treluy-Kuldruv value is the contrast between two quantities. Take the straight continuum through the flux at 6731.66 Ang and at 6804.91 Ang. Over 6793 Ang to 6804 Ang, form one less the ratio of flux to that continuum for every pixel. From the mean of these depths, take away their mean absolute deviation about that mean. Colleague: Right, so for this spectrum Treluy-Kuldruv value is 0.11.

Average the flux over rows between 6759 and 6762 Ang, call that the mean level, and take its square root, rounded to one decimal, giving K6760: 17.7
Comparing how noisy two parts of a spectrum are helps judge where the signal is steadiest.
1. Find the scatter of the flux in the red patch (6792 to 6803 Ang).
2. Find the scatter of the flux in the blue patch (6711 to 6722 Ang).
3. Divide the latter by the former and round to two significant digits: 1.3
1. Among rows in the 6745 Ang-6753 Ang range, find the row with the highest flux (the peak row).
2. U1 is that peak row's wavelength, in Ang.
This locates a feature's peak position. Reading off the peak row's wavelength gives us 6750.29 Ang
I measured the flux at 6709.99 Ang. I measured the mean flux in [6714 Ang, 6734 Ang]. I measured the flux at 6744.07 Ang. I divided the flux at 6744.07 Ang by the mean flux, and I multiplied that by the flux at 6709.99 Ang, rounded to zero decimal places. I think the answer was 269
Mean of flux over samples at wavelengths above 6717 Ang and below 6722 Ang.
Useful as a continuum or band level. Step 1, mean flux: 279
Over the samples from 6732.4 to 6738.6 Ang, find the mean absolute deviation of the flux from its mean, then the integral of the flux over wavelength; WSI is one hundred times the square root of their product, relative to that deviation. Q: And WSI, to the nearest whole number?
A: 593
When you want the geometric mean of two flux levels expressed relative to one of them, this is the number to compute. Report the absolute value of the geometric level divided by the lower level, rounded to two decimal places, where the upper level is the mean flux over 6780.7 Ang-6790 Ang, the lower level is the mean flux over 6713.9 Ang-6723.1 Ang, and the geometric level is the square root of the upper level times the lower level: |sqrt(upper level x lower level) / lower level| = 1.06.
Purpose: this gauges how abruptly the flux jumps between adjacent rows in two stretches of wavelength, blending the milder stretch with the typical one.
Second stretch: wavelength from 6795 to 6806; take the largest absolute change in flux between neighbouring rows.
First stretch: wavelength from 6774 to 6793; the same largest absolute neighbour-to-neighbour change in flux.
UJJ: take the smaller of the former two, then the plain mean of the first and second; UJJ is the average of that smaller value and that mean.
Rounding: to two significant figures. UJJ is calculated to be 87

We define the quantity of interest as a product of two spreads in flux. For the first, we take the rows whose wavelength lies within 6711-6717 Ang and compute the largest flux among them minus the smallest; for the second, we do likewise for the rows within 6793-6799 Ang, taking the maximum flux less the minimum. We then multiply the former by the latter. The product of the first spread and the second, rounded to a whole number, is 8347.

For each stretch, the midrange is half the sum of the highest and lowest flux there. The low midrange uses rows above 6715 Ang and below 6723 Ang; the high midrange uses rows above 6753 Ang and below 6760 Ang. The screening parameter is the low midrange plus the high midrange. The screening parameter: 607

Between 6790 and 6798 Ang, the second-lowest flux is 280.9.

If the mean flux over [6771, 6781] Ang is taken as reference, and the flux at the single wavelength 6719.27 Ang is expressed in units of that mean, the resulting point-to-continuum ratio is 0.99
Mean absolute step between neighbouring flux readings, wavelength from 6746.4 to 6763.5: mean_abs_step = 23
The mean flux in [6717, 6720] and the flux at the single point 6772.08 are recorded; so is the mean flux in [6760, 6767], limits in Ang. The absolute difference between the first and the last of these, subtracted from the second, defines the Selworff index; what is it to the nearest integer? 272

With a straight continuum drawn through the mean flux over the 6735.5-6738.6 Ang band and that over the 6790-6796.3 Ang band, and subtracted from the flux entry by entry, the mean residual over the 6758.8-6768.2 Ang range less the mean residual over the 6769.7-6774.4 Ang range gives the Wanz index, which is 11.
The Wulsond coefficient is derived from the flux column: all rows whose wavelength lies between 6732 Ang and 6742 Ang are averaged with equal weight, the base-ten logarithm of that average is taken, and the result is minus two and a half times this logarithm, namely -6.24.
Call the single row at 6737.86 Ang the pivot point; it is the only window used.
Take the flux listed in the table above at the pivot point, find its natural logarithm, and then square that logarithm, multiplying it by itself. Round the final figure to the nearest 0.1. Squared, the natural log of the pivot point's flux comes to 35.0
